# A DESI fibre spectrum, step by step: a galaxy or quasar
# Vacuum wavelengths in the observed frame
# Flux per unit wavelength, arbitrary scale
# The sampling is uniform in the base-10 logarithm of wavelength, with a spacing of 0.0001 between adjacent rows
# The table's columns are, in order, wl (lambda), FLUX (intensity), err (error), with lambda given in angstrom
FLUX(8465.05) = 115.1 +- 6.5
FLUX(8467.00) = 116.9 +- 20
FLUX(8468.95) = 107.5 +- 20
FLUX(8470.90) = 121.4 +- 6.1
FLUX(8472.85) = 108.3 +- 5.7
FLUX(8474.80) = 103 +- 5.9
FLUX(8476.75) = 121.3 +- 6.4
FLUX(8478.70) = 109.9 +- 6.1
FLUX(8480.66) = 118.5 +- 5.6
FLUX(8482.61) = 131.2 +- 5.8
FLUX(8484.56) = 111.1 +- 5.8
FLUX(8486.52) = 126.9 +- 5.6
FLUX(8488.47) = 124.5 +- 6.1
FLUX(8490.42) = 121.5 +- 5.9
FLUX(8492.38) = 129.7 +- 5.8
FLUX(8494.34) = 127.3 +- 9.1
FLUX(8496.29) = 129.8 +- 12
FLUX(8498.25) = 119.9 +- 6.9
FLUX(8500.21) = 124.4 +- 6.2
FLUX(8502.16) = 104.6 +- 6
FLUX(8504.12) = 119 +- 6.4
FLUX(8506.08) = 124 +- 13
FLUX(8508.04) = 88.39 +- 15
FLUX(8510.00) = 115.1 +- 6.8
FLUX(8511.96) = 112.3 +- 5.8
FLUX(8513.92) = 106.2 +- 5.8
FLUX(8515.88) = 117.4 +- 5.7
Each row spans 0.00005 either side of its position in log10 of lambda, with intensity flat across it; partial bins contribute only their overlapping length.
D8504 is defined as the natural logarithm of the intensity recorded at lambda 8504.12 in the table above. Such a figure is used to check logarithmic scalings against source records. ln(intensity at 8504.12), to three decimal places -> 4.779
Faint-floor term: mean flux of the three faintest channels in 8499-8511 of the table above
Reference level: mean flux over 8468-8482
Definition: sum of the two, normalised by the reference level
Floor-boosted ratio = 1.91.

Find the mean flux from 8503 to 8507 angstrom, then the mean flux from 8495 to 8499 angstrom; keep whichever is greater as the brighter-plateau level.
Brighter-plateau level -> 125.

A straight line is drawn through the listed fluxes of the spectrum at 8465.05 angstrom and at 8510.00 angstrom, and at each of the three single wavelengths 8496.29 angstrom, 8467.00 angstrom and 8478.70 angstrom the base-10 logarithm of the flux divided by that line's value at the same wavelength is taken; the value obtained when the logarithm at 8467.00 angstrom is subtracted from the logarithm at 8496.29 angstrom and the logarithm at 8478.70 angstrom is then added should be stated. 0.025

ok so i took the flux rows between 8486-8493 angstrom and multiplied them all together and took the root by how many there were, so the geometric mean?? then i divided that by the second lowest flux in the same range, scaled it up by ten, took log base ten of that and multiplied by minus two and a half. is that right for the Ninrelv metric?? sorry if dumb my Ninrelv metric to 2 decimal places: -2.51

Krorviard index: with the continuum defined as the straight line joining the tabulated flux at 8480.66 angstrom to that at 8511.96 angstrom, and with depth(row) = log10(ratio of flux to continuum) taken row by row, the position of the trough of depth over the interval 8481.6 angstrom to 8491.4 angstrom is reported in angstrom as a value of 8484.56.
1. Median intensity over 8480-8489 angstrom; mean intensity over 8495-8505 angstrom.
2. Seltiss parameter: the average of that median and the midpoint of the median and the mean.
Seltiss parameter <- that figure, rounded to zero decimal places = 123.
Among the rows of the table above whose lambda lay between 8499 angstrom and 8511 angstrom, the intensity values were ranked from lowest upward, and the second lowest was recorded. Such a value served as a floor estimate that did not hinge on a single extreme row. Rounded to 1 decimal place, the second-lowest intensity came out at 104.6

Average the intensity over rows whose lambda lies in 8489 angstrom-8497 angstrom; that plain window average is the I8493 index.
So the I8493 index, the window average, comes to 127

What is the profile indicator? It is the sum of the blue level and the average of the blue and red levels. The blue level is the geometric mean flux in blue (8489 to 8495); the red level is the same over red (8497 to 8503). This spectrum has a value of 247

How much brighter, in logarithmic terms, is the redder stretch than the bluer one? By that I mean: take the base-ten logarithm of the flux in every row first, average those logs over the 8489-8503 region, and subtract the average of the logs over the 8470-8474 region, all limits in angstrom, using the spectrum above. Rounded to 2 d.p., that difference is 0.03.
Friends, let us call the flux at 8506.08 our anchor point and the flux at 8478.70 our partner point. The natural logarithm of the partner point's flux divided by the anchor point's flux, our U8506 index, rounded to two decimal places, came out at -0.12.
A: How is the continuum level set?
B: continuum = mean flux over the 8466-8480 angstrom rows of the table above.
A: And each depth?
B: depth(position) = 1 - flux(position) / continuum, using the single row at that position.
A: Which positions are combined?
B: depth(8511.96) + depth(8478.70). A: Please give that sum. 0.03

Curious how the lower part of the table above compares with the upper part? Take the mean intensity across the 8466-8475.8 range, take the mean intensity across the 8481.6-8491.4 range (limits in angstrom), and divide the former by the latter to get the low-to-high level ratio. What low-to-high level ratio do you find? 0.91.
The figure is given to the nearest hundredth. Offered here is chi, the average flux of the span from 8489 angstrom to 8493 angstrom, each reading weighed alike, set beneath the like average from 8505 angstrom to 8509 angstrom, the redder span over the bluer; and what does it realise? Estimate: 0.85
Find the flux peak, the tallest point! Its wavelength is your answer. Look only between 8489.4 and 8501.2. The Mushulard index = 8496.29 angstrom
